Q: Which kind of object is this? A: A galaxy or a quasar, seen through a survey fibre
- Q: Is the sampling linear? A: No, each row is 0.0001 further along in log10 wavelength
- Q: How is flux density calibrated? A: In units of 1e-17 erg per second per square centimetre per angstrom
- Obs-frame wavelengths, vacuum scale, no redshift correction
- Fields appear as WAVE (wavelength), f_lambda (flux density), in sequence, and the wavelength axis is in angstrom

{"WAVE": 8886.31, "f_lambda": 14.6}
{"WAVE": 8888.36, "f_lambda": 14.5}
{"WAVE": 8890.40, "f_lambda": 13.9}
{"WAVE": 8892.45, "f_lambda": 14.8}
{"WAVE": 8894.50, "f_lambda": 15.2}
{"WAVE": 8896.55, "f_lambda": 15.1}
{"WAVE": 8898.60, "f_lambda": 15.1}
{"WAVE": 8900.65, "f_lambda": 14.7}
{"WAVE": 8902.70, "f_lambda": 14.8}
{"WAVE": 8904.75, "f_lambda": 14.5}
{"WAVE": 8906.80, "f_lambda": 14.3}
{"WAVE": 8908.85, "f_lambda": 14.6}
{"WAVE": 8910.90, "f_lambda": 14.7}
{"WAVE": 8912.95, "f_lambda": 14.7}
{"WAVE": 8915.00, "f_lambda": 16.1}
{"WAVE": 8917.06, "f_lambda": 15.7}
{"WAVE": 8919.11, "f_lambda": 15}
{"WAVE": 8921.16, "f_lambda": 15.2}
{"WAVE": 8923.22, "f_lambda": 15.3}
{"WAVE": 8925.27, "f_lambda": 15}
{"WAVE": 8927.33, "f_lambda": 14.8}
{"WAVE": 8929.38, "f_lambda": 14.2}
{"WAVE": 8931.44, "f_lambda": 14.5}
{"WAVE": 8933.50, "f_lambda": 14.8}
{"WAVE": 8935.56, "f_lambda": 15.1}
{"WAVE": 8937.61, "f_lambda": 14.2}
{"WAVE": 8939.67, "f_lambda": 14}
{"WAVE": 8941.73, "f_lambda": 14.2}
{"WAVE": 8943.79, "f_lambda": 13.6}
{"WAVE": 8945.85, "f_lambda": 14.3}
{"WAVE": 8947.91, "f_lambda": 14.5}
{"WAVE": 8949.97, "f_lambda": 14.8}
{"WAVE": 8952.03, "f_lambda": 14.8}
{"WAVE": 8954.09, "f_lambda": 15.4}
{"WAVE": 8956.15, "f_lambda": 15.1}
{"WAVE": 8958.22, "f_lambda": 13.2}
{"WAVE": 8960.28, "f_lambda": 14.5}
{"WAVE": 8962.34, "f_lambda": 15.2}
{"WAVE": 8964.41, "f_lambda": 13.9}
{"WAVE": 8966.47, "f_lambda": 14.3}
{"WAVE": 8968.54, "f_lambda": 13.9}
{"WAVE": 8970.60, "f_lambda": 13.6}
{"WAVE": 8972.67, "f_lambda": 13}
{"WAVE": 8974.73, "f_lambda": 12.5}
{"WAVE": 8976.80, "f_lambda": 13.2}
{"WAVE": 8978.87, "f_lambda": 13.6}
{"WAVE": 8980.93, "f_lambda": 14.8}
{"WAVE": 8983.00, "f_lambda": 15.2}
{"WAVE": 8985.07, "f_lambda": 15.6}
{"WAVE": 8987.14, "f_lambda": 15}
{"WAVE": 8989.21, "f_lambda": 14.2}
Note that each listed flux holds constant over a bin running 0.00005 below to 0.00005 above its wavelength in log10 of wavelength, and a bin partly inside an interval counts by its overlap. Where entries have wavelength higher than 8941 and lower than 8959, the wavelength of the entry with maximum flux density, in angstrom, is 8954.09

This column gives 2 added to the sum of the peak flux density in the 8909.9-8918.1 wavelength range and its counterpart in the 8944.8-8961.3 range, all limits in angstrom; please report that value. 33.5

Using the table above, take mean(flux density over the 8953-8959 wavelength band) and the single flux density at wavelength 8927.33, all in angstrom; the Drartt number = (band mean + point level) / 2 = 14.7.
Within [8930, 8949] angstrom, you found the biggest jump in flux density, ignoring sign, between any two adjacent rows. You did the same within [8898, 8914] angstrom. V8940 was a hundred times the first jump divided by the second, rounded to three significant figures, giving 225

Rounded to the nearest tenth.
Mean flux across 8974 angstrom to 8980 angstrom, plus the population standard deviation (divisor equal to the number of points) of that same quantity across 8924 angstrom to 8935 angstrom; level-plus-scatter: 13.4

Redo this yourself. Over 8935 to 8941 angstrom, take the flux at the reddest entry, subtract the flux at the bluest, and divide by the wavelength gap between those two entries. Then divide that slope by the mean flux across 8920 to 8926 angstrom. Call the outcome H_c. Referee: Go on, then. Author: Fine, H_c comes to -0.018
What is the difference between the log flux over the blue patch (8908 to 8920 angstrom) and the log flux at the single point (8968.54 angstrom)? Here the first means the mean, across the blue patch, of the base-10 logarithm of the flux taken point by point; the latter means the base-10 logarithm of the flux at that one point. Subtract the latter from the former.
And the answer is 0.04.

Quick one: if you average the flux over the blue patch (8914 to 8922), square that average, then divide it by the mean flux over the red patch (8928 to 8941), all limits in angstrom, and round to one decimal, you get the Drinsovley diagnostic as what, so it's 16.6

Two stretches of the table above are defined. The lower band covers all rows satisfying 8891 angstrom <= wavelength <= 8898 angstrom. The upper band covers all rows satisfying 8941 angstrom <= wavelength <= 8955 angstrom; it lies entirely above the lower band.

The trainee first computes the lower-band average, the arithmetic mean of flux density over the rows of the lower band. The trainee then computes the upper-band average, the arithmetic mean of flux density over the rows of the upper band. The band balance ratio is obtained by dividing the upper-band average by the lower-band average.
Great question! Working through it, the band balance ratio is 0.97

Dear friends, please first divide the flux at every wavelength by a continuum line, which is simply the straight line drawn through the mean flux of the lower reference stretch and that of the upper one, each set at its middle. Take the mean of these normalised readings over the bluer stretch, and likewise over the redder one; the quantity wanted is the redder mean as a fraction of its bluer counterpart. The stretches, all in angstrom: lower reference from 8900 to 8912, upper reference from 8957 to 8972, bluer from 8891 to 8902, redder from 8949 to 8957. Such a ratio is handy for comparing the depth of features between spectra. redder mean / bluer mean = 1.04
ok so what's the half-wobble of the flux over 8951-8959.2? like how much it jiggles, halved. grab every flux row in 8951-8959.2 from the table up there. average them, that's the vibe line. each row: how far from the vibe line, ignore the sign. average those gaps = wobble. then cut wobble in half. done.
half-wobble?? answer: 0.356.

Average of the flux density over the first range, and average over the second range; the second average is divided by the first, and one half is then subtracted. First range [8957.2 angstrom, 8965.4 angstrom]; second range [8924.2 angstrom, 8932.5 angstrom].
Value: 0.53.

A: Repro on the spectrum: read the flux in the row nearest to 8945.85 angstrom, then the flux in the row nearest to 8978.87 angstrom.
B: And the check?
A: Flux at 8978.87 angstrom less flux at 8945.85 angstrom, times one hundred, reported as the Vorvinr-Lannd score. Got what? -70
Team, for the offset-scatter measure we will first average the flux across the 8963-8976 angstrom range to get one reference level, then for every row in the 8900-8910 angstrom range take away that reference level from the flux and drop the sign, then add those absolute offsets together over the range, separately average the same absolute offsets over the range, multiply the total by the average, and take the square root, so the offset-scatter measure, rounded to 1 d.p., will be 2.3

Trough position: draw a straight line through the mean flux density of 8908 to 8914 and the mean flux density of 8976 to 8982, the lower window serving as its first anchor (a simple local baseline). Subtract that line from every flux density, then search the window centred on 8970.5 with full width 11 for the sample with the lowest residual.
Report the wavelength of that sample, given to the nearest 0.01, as 8974.73 angstrom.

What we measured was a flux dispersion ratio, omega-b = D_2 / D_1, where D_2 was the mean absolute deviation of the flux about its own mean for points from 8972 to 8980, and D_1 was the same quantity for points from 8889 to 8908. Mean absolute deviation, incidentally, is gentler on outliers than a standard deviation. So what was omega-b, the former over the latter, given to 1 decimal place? 1.0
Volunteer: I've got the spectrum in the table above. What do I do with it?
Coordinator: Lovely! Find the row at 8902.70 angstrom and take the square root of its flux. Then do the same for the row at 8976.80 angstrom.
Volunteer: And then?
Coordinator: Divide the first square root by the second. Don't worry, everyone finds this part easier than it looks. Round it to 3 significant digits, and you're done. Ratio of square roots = 1.06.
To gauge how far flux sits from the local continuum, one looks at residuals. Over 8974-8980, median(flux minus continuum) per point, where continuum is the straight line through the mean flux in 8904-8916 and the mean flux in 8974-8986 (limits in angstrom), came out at -1.0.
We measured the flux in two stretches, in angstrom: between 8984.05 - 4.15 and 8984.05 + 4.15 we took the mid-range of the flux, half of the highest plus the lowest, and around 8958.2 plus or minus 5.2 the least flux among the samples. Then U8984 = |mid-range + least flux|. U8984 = 28.4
